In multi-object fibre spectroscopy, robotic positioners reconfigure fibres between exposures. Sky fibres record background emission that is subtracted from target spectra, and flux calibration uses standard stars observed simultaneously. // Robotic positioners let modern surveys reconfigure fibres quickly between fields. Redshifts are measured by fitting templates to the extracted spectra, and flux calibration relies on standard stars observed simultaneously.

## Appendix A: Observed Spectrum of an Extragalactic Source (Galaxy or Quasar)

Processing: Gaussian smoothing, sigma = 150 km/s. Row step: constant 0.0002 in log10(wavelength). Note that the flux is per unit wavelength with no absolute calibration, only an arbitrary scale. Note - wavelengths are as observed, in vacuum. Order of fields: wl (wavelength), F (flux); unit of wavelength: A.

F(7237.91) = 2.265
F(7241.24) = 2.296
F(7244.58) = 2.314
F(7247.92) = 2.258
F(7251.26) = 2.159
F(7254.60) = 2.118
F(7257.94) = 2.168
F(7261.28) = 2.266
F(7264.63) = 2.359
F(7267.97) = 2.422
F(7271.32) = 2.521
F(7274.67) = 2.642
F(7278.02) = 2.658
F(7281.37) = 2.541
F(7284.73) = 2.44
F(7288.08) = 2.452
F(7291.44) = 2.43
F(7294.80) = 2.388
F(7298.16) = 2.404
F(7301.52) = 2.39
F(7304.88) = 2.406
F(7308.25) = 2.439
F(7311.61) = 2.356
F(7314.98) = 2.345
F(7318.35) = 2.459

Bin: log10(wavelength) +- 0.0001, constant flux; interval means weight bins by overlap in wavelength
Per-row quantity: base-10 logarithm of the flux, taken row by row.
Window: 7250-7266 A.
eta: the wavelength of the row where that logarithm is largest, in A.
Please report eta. 7264.63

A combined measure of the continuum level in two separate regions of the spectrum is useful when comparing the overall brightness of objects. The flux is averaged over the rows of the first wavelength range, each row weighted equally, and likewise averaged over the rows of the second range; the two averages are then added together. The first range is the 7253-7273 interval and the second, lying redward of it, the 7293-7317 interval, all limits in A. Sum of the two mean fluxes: 4.70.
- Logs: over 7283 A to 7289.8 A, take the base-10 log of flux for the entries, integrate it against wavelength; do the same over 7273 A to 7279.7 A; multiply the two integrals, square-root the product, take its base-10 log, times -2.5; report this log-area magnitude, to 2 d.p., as -1.09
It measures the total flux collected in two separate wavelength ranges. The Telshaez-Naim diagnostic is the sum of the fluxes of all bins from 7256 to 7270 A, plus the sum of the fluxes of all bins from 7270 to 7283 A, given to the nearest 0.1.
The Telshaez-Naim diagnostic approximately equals 19.6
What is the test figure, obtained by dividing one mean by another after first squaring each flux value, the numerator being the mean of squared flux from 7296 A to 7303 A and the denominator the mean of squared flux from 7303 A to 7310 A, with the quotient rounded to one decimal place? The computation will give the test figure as 1.0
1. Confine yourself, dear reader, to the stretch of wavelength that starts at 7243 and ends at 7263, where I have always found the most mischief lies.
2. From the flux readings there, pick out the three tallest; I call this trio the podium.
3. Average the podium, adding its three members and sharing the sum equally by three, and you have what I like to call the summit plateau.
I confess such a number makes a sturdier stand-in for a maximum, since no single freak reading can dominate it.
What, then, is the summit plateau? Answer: 2.28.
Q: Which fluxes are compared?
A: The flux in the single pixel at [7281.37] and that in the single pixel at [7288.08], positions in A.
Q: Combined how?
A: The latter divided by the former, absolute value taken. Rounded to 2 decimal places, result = 0.96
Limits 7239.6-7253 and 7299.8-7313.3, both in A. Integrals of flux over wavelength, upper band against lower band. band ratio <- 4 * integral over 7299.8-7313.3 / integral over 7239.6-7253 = 4.29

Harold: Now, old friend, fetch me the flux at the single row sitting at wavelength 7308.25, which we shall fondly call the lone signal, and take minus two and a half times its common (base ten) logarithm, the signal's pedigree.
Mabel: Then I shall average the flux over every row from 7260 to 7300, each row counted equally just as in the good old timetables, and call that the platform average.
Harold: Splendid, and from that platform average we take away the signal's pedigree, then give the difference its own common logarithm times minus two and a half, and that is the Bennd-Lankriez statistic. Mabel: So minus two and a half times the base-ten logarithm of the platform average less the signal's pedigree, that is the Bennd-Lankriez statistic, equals -1.34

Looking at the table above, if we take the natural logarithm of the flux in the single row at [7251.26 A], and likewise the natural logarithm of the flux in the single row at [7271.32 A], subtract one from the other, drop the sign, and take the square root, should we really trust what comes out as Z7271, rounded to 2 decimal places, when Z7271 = 0.39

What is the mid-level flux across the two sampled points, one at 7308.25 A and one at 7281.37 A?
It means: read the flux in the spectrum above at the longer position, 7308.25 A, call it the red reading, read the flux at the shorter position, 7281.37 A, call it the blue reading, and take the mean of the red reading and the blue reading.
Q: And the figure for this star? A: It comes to 2.49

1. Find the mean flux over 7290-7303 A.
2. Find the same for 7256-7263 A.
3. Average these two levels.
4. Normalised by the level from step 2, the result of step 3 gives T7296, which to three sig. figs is 1.04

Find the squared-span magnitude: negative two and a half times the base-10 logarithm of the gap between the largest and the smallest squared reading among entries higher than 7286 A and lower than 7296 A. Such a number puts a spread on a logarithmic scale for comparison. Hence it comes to 1.3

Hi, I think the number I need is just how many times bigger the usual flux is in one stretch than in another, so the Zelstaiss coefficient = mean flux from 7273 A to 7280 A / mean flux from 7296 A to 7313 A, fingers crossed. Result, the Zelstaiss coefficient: 1.10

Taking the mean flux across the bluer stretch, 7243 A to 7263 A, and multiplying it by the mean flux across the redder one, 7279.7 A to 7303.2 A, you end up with 5.39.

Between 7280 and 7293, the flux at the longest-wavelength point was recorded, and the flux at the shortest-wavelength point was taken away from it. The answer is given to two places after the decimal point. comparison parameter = -0.11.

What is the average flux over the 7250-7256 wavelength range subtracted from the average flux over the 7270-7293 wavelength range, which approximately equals 0.39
